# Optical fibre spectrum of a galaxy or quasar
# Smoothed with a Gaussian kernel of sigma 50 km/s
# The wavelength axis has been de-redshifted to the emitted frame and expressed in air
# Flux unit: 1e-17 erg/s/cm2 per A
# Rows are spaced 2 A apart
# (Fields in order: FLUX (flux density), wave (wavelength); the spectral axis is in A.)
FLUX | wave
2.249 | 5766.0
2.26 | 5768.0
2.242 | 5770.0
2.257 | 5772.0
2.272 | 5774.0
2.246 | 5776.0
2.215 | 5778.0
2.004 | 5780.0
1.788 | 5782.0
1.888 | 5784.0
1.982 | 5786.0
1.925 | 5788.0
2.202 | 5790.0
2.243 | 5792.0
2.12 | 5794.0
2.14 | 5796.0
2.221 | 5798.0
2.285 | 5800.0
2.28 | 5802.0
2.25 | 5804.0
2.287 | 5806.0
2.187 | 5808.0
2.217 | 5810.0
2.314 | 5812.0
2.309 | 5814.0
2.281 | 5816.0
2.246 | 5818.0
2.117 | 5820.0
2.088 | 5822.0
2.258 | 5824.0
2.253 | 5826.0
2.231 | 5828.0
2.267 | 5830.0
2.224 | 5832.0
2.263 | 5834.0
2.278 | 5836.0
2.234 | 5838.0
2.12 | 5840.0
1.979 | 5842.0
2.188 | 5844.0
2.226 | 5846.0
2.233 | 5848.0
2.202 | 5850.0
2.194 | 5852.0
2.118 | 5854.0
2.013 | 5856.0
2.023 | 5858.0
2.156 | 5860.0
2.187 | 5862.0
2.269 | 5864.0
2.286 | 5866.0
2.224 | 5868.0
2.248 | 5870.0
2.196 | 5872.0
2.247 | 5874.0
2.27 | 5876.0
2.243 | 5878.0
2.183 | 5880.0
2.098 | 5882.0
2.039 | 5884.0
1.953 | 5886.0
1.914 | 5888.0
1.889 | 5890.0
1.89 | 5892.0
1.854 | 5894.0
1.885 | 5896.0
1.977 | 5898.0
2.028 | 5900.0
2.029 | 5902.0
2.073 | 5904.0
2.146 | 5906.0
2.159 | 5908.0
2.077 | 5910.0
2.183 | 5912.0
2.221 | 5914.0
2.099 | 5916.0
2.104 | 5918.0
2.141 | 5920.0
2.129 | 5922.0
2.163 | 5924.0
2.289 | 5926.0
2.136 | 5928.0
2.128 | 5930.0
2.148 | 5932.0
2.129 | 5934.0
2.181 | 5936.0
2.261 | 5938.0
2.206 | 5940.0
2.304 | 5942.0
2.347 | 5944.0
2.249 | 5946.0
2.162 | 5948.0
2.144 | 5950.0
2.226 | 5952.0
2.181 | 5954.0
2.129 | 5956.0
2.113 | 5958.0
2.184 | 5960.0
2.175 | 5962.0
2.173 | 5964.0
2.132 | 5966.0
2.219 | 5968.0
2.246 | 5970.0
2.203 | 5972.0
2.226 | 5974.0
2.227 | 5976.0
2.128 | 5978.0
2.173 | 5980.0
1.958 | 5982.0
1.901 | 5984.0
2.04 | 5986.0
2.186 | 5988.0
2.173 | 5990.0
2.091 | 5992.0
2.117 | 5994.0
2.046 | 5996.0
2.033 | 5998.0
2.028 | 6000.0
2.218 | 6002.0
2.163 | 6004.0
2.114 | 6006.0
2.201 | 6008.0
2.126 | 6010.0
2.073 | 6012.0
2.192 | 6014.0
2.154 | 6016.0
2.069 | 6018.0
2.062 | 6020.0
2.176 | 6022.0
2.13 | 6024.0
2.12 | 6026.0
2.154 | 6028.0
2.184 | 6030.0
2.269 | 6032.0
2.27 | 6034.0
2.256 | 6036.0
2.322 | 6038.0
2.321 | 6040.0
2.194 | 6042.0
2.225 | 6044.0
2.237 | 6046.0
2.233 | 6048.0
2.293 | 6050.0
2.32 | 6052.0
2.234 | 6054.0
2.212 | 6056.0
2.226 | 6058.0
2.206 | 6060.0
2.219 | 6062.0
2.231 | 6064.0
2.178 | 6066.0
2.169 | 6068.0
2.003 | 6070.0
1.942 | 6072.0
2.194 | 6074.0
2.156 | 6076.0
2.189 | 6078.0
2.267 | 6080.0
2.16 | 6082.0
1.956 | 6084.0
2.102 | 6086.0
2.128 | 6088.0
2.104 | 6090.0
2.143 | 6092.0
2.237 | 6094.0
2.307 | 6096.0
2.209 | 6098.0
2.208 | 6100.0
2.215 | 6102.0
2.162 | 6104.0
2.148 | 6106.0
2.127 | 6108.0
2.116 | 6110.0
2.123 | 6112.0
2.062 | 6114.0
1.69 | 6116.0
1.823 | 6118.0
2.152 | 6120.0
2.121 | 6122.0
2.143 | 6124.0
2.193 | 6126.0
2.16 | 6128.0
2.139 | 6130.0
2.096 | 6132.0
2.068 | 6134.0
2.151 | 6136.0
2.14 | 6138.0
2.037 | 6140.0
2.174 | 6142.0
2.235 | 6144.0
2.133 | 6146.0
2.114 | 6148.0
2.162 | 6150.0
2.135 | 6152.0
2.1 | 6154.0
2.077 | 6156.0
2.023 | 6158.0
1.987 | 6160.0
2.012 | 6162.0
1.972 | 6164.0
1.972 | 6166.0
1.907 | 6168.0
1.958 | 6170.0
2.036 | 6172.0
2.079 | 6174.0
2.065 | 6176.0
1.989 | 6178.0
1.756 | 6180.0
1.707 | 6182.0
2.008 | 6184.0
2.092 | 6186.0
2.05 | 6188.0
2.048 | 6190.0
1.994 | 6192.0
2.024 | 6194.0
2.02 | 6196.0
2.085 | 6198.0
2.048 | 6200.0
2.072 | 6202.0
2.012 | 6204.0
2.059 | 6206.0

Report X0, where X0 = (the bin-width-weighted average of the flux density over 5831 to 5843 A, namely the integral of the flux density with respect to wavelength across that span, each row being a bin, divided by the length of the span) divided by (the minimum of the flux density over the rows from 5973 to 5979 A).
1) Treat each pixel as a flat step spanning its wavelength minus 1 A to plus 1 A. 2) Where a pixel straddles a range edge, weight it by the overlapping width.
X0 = 1.03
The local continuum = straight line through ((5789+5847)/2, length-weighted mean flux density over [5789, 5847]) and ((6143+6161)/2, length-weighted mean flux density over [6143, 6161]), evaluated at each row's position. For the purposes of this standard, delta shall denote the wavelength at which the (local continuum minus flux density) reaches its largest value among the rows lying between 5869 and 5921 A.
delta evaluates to 5894.0 A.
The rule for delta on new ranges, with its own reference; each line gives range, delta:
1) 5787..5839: 5788.0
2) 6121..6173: 6168.0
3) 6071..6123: 6116.0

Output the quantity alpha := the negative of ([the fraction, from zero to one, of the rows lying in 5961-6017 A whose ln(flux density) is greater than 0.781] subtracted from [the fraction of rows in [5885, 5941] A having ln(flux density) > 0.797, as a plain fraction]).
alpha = 0.2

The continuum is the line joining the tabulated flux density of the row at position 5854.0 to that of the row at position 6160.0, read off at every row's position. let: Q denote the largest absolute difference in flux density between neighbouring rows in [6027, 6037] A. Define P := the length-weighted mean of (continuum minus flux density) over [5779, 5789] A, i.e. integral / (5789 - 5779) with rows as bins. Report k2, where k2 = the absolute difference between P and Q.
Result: 0.146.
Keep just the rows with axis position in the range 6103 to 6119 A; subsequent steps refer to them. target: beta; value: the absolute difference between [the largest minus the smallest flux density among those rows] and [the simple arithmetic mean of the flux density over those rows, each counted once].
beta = 1.56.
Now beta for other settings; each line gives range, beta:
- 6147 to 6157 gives 2.03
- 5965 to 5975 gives 2.09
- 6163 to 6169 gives 1.89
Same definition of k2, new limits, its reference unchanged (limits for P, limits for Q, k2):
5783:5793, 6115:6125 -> 0.231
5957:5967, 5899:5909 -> 0.157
